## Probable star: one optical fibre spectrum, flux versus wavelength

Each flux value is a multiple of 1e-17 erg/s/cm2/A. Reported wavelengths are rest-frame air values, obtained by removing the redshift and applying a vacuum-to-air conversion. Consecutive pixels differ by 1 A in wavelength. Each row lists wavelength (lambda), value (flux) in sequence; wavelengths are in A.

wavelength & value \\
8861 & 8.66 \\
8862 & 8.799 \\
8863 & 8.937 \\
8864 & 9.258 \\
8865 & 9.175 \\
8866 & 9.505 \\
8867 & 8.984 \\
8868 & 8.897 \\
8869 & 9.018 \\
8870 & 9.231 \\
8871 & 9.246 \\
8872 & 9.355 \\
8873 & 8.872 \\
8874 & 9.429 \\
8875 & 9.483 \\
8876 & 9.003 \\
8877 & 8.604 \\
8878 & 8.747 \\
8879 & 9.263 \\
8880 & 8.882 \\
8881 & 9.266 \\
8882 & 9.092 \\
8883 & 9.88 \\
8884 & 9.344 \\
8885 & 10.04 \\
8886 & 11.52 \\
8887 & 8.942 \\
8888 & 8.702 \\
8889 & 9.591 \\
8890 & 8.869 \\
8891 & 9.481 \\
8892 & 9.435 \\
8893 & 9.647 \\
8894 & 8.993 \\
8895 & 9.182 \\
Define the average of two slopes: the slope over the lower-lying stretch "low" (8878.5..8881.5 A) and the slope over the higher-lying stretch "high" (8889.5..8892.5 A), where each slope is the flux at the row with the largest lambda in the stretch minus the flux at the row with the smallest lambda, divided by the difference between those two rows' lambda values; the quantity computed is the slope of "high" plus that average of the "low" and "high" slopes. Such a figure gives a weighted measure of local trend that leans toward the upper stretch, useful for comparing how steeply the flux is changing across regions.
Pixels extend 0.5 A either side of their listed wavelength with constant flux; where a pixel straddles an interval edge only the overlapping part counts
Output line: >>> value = 0.4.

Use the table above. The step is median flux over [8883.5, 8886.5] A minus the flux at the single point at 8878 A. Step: 1.3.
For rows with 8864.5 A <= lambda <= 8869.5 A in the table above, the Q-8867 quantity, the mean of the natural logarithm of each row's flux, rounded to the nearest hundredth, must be 2.21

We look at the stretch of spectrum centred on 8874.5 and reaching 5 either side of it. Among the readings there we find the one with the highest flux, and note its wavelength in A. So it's 8875 A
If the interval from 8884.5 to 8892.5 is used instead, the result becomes 8886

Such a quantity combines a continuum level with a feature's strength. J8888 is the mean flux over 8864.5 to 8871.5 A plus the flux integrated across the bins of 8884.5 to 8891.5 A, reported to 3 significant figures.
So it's 76.3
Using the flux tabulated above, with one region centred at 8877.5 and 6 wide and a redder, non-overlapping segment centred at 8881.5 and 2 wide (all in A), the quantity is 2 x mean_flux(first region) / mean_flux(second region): 1.96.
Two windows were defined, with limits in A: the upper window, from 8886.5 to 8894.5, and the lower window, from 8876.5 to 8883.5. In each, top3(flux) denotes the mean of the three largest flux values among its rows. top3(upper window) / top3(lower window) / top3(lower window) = 0.107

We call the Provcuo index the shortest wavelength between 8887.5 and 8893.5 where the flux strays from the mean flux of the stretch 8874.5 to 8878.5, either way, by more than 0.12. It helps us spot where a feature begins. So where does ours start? 8888 A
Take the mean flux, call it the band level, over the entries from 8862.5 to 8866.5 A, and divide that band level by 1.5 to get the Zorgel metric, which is 6.15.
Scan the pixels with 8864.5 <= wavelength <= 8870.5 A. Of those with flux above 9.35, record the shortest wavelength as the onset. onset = 8866 A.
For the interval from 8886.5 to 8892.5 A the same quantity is 8889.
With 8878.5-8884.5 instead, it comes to 8883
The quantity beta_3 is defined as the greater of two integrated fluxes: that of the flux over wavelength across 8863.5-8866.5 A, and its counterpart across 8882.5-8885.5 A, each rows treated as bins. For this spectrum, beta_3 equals 29.3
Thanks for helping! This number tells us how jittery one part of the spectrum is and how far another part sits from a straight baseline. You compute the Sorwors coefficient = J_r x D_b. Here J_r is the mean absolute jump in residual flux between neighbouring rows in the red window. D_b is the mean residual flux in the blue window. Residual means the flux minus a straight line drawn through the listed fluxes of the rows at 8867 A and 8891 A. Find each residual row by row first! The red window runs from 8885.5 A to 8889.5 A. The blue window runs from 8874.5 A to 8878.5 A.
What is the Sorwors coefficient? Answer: -0.28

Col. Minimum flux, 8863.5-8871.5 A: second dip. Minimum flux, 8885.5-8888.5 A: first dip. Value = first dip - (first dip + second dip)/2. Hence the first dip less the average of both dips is -0.10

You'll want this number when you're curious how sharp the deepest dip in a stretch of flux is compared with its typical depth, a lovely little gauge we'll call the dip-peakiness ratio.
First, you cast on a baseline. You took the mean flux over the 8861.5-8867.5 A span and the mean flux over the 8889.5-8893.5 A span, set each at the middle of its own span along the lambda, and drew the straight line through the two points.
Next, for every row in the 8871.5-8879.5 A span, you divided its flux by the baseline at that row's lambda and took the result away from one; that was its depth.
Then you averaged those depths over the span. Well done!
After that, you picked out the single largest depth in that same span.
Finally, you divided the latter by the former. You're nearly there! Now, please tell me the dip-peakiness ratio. 5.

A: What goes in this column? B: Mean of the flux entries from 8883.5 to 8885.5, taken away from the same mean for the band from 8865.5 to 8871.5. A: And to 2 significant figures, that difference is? -0.55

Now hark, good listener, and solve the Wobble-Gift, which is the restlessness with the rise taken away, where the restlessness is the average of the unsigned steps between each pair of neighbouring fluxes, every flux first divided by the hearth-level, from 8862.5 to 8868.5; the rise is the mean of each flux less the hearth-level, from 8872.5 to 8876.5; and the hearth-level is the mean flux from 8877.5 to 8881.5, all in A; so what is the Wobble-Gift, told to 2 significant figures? -0.13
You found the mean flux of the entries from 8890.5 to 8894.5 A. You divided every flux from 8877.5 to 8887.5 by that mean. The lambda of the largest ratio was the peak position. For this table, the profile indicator 8886 A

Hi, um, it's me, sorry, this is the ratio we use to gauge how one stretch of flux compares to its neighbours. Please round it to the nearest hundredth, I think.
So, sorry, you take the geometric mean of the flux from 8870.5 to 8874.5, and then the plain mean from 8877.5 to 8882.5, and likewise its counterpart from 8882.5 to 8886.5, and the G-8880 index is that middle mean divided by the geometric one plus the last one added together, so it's 0.47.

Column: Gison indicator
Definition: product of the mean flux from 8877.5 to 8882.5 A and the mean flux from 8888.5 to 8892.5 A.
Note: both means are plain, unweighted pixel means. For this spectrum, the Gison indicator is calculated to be 84.6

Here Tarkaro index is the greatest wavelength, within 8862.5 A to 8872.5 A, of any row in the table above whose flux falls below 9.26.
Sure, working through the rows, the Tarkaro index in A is 8871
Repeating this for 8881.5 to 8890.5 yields 8890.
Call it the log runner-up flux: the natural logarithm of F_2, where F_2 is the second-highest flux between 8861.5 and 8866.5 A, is 2.23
